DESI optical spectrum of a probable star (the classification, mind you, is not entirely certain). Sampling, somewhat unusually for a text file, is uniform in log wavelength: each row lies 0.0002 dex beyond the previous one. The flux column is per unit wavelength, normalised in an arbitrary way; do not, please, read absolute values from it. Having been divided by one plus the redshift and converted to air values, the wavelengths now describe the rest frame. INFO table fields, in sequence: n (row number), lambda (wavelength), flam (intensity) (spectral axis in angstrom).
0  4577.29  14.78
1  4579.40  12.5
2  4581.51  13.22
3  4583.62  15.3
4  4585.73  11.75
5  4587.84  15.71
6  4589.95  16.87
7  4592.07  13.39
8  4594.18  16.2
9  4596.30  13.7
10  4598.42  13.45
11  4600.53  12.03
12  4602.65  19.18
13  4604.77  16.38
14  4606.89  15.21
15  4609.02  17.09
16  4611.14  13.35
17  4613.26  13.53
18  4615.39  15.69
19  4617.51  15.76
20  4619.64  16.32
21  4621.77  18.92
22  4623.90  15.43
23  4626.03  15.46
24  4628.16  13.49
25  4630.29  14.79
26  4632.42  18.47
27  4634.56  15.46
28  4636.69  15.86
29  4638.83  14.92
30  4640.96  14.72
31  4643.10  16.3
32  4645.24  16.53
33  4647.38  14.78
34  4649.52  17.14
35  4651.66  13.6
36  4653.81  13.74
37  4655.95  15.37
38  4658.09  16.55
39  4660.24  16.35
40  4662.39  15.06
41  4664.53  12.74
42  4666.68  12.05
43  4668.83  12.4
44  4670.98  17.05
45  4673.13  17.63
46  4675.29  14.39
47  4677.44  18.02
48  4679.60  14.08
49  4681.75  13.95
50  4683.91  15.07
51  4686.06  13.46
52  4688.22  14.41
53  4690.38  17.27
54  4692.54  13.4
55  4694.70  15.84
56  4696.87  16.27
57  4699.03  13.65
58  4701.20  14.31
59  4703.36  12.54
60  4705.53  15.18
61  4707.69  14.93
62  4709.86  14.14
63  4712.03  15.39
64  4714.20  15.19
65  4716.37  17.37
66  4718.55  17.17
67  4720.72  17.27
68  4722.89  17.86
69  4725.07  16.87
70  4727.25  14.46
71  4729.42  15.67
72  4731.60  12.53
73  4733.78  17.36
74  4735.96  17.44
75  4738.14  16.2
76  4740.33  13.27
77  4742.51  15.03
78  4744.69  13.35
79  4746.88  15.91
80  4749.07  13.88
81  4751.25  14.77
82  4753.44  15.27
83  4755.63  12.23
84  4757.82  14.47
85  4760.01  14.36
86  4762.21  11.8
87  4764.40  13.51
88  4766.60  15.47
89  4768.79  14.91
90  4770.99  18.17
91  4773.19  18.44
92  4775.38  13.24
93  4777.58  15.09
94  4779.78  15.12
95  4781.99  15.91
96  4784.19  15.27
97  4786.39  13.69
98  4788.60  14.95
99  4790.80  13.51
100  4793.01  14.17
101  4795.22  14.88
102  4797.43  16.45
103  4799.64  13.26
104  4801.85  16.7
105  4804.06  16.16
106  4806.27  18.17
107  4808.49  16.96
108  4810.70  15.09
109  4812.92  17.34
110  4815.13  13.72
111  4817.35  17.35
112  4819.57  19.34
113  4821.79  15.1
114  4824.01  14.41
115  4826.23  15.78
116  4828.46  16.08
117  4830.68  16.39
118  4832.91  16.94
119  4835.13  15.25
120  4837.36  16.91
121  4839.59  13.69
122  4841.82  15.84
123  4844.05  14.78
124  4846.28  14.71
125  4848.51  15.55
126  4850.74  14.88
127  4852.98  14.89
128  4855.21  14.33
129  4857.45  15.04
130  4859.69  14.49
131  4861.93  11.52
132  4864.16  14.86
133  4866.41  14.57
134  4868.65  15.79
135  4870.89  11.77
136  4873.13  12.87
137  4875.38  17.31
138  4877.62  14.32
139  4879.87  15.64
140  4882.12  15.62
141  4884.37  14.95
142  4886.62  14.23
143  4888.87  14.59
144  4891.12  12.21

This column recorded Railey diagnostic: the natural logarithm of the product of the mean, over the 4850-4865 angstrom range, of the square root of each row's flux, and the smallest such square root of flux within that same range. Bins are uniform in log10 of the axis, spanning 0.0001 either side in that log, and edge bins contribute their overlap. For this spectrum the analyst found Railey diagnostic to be 2.55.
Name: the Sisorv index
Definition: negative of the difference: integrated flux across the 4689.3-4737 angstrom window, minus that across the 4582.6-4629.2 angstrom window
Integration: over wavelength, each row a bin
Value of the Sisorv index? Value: -34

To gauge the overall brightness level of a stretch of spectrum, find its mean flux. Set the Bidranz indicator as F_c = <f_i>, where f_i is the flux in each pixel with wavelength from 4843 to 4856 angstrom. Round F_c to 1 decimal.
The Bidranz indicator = 14.9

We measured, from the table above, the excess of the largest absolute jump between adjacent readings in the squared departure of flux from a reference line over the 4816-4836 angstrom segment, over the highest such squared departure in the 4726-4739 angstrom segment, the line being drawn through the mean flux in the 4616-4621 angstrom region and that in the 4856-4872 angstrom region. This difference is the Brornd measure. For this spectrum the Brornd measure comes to 17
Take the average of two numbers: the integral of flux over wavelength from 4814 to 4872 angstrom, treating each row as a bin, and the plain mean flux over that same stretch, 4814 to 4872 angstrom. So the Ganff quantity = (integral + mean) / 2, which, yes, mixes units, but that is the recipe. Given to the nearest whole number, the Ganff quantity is 447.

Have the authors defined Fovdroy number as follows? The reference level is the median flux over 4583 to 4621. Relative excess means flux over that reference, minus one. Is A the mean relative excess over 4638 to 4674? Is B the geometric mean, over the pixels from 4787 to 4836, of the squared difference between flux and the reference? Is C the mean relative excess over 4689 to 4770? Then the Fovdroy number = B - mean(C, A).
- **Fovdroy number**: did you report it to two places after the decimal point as 1.05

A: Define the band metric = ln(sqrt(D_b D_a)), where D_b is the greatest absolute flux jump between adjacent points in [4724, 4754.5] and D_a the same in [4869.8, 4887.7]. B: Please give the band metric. 1.5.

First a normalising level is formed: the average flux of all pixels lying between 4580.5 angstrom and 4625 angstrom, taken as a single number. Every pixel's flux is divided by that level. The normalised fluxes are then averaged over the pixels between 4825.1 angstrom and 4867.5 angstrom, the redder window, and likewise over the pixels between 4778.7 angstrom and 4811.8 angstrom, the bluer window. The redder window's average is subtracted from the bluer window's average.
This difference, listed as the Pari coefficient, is 0.018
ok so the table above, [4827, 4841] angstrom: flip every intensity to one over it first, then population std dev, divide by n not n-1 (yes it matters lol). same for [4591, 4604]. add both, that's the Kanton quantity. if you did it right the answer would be 0.0149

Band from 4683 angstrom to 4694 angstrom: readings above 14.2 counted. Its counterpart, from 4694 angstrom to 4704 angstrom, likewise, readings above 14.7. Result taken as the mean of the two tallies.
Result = 2.5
